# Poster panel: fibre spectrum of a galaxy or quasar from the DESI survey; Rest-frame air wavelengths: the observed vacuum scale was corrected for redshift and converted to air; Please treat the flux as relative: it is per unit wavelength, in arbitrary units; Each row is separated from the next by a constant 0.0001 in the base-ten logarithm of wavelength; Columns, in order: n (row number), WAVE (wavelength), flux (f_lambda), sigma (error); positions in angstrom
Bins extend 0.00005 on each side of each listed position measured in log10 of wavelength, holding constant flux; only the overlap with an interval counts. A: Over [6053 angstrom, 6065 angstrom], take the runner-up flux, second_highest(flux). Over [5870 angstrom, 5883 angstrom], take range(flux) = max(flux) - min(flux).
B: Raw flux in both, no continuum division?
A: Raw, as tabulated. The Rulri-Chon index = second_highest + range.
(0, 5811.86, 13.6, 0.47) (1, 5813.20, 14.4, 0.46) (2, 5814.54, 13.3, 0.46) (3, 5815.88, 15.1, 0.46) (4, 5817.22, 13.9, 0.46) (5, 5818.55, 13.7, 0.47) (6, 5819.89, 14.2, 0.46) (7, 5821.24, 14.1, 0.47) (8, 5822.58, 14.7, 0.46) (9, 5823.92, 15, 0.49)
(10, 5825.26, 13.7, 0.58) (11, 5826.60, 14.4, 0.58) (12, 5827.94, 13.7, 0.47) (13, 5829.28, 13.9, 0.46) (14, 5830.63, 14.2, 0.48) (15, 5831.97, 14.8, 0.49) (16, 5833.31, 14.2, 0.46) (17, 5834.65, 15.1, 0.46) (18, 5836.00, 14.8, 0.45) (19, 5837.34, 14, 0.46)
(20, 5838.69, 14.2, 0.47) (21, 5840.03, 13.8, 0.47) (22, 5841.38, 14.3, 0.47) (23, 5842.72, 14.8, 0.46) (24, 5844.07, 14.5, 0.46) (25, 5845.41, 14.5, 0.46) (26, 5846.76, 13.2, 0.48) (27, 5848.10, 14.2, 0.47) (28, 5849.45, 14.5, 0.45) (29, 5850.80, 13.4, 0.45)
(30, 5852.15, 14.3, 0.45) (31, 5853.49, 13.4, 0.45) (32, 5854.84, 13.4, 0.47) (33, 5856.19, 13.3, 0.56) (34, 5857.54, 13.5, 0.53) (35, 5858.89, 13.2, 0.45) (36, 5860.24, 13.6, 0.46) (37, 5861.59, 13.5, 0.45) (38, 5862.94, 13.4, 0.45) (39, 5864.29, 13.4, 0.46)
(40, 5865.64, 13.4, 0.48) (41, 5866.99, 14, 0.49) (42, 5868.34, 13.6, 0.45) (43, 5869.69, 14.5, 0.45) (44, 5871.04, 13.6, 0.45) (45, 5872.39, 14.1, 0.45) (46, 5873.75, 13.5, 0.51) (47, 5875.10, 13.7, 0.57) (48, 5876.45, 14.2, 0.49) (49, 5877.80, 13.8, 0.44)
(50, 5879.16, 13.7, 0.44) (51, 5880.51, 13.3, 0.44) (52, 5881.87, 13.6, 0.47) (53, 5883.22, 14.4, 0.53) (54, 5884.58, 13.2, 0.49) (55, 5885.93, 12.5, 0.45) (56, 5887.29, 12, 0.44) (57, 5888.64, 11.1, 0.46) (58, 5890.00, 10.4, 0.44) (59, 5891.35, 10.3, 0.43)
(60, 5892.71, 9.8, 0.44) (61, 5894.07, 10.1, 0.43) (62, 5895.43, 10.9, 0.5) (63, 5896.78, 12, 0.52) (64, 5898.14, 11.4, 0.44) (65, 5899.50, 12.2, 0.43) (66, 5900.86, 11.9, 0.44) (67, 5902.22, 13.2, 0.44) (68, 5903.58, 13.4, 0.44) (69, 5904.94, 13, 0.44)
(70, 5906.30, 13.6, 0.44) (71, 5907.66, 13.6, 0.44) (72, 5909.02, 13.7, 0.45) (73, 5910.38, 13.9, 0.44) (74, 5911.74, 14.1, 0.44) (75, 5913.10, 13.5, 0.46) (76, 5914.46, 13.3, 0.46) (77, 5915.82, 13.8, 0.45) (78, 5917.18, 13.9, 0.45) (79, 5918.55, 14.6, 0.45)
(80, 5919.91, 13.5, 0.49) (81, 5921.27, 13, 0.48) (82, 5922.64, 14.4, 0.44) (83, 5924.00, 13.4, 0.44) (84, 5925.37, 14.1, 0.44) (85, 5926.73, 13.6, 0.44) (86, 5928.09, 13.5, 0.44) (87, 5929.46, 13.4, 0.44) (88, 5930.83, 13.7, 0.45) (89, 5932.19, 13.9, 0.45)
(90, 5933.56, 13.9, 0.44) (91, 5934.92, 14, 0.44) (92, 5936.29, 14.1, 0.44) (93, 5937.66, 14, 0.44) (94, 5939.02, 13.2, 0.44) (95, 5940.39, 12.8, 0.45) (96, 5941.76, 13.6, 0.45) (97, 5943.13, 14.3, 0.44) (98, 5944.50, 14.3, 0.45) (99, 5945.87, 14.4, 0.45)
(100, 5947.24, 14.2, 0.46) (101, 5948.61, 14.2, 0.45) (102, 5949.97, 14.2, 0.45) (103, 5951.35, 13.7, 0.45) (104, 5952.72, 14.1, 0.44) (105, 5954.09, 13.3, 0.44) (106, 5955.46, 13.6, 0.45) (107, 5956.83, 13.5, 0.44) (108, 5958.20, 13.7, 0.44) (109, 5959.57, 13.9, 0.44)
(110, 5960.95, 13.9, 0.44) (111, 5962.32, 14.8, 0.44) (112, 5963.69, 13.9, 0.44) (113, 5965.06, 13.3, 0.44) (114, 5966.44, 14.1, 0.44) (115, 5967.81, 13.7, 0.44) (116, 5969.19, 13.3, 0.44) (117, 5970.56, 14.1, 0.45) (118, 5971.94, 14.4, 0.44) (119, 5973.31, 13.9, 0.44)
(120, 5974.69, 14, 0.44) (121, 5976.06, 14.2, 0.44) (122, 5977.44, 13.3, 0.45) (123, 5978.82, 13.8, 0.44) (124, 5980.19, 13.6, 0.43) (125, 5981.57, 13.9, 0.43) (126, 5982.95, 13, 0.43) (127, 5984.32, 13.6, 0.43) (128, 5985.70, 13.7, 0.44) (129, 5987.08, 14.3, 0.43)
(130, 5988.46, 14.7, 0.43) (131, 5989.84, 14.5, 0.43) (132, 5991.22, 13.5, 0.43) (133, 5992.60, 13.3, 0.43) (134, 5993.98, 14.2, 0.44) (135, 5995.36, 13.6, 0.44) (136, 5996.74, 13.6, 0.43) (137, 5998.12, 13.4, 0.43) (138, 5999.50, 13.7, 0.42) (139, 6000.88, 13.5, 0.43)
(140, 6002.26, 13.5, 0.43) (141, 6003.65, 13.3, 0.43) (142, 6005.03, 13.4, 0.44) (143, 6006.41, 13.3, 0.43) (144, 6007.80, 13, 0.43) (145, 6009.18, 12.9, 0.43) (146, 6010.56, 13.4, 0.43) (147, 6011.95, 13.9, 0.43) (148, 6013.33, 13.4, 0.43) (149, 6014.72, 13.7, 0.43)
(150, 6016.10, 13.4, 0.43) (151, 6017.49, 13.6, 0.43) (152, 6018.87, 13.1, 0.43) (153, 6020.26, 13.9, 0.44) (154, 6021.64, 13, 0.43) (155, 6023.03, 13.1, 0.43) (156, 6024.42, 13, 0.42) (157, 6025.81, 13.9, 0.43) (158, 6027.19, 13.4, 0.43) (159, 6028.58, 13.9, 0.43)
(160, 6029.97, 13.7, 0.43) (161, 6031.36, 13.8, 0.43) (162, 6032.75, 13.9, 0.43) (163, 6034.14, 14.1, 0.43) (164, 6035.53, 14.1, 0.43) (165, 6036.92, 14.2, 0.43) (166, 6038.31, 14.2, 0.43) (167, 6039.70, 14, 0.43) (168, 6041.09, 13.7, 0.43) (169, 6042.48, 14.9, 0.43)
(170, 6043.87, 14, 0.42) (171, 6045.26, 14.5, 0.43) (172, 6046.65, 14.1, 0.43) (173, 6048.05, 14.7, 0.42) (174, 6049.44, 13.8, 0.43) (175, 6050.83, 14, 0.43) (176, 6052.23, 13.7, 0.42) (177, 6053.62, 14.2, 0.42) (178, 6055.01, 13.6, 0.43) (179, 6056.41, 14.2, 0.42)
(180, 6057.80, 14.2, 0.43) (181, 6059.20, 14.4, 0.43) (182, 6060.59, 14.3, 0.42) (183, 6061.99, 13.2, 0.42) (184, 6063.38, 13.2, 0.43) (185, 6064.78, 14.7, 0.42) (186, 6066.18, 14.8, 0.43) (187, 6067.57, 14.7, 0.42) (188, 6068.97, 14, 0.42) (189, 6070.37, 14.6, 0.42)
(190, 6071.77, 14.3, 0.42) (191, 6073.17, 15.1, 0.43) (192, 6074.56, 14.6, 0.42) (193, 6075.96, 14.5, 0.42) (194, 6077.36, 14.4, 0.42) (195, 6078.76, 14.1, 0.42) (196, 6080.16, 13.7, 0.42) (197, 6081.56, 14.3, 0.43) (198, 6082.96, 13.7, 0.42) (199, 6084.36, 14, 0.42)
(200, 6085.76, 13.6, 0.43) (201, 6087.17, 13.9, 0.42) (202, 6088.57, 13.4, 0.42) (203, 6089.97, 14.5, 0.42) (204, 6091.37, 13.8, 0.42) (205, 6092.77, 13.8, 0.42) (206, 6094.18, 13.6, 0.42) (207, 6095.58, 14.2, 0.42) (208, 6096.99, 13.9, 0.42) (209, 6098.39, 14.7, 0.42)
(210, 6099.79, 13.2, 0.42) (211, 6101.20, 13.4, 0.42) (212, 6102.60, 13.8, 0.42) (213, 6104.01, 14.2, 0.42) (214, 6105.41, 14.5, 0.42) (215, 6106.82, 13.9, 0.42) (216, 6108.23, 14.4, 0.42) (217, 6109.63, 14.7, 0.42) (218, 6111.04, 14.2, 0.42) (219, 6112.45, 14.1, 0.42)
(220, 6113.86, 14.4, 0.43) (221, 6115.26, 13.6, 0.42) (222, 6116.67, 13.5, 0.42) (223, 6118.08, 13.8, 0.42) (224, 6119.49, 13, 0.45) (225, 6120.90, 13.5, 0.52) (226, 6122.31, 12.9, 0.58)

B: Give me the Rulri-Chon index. 15.3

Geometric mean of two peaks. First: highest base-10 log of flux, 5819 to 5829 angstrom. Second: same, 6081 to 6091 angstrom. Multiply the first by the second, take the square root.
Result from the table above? 1.17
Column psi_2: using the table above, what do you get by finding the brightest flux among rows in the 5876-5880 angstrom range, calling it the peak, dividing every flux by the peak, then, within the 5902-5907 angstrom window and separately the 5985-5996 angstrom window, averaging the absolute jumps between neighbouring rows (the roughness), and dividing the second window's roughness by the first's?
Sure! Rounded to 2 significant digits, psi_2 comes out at 1.4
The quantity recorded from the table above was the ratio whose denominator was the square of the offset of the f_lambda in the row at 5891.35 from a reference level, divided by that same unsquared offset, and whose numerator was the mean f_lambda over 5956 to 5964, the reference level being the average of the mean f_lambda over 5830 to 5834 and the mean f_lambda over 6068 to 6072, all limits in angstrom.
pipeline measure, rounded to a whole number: -3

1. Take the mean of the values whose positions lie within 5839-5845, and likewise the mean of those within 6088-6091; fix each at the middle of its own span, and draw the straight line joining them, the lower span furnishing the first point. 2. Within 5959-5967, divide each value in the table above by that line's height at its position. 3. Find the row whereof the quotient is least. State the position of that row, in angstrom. 5965.06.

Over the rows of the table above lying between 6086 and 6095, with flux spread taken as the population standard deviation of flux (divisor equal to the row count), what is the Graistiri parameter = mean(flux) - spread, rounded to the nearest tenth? 13.5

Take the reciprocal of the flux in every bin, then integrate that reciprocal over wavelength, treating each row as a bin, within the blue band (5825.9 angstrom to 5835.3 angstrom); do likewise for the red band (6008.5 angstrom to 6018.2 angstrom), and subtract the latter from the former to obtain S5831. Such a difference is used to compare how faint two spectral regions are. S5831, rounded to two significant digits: -0.063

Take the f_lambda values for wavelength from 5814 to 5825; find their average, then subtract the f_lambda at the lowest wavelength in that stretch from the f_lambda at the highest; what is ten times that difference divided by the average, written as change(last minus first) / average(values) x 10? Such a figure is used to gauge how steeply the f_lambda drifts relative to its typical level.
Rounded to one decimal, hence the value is 1.2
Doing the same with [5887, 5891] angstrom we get -1.4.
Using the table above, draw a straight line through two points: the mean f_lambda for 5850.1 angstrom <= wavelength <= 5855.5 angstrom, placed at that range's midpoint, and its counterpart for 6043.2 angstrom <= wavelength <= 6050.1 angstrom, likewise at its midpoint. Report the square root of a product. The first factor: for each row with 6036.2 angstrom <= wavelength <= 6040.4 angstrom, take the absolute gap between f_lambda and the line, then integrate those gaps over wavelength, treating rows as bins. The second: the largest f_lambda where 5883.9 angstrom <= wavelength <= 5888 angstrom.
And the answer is 2.0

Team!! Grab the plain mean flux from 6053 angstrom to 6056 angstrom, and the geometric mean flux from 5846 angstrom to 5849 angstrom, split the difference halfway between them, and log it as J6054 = 13.8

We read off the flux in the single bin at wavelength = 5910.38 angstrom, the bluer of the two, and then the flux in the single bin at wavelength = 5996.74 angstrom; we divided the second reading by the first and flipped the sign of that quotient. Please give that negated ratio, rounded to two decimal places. -0.98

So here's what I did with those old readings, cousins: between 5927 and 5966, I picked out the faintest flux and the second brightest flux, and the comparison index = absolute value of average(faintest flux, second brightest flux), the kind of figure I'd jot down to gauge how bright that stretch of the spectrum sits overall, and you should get 13.6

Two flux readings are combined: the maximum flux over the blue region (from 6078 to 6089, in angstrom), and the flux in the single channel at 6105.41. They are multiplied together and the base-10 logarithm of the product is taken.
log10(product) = 2.32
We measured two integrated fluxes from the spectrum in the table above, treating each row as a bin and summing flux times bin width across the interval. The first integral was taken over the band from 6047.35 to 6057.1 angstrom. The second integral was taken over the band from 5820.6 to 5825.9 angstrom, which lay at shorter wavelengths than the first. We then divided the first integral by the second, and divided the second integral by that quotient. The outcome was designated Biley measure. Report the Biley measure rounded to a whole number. 43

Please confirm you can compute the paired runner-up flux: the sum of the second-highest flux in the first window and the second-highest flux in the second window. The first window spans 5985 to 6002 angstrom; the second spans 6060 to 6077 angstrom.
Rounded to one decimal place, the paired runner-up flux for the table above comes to 29.3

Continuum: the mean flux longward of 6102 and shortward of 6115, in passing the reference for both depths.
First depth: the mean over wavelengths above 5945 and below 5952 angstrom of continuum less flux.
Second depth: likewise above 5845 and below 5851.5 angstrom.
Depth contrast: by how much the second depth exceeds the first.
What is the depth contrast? 0.2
